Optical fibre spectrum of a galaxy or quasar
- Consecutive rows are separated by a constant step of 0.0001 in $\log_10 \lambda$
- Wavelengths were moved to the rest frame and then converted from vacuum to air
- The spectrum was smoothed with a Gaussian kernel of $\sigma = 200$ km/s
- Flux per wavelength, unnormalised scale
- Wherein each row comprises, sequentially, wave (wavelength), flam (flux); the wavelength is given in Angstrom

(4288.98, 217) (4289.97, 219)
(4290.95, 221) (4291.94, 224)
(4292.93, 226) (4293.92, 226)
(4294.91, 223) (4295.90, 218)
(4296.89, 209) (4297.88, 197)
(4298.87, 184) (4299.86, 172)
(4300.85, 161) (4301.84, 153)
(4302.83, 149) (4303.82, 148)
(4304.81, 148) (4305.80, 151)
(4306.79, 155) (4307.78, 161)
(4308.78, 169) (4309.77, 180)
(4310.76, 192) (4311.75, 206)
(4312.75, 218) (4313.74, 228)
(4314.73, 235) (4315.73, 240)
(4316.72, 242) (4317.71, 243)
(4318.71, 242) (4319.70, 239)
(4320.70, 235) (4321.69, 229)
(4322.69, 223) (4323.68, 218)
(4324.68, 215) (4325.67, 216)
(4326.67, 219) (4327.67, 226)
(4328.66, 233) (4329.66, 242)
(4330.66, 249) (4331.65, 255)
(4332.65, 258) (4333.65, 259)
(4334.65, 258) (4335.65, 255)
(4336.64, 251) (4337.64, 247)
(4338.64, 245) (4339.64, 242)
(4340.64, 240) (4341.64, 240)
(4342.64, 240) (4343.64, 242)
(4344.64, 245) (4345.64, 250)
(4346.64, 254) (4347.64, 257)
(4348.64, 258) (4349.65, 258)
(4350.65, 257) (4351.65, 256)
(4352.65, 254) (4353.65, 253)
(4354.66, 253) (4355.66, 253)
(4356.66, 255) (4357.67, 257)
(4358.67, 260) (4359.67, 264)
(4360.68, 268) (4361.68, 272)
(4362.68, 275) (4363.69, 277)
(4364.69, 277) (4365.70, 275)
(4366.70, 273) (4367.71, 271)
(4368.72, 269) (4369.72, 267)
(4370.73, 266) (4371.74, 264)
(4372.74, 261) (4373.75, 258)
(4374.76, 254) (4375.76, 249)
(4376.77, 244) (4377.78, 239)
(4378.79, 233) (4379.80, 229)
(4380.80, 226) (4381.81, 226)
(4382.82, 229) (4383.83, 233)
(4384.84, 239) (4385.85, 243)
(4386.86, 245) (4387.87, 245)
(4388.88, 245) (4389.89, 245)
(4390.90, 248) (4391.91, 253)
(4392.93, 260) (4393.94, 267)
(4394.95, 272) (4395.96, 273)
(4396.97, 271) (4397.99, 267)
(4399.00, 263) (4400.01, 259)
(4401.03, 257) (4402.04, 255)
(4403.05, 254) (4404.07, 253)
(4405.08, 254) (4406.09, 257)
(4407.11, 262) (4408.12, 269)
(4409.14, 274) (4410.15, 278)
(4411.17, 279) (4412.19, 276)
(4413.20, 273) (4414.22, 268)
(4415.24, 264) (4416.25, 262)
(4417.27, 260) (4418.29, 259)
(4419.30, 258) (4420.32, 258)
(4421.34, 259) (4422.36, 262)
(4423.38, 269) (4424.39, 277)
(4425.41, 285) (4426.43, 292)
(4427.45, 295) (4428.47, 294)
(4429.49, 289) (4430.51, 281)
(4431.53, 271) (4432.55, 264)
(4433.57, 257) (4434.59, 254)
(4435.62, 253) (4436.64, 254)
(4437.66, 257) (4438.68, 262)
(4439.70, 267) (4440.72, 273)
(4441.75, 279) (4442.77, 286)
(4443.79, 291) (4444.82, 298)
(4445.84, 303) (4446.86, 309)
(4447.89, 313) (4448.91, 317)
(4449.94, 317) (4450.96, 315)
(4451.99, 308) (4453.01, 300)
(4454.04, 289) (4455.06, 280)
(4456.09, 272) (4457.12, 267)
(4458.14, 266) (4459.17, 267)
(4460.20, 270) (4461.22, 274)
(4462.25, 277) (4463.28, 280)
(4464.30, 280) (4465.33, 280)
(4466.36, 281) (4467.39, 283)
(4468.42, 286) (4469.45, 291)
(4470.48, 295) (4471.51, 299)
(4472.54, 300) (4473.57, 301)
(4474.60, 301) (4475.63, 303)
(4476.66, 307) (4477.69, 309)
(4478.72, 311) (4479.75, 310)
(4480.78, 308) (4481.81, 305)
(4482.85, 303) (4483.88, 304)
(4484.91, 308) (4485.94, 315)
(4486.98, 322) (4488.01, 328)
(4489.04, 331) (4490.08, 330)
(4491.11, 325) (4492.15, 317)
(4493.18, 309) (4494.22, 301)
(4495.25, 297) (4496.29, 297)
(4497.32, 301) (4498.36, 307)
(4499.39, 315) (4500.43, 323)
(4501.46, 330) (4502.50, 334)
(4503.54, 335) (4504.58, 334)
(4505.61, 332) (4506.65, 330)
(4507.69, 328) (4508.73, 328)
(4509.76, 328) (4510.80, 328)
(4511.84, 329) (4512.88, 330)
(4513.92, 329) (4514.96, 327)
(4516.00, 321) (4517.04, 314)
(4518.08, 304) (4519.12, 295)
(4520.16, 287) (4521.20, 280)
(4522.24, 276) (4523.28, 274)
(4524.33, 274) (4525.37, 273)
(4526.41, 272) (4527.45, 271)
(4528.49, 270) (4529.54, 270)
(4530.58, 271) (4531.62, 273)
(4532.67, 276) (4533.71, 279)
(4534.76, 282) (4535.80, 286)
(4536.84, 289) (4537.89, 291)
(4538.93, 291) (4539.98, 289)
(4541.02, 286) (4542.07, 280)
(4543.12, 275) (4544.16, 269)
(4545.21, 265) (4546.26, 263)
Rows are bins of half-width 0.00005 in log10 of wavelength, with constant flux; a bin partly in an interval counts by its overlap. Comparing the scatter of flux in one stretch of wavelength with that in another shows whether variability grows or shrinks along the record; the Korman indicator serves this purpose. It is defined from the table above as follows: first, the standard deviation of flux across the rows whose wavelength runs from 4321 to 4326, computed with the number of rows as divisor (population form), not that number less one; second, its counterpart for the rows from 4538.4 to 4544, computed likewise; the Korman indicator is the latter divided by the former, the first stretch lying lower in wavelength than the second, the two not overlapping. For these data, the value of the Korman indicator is 1.1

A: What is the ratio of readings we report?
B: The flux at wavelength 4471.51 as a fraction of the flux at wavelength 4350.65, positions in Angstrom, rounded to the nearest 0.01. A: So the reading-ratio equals 1.16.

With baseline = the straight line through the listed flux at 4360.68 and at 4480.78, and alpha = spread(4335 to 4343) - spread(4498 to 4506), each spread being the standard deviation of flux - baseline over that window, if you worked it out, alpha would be -3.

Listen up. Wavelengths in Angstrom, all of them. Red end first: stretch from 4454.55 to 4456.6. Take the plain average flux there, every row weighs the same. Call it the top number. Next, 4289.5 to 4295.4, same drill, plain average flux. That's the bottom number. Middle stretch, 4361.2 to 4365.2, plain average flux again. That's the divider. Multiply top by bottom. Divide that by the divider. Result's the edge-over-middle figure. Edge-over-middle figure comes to 224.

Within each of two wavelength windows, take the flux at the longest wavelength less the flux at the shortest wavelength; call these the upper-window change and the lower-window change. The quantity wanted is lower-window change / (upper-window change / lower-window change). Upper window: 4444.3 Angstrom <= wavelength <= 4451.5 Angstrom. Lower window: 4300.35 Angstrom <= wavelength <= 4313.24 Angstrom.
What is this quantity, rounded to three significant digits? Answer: 191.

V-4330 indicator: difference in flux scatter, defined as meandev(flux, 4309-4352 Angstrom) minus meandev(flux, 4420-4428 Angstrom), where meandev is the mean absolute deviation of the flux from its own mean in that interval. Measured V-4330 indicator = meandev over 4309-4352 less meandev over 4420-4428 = 1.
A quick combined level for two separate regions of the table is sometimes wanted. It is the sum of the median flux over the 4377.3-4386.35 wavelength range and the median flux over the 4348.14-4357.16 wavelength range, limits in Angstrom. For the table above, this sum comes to 488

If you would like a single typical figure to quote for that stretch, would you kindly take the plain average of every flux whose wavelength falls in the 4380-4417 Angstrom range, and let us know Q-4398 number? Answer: 257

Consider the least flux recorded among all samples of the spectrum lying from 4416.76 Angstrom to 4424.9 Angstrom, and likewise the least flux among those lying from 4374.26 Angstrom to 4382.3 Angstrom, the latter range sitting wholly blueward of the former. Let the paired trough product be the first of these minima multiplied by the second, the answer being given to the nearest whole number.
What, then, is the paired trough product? 58308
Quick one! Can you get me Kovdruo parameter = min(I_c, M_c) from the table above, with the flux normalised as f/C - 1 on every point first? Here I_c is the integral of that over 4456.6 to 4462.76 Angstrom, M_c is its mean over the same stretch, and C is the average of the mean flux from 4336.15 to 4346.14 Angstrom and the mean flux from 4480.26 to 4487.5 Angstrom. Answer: -0.15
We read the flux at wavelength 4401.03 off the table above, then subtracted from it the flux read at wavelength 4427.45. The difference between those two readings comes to -38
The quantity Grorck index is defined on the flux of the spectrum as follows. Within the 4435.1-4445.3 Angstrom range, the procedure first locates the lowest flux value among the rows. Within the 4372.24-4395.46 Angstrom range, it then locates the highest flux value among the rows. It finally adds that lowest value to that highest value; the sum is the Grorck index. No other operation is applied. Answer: 525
